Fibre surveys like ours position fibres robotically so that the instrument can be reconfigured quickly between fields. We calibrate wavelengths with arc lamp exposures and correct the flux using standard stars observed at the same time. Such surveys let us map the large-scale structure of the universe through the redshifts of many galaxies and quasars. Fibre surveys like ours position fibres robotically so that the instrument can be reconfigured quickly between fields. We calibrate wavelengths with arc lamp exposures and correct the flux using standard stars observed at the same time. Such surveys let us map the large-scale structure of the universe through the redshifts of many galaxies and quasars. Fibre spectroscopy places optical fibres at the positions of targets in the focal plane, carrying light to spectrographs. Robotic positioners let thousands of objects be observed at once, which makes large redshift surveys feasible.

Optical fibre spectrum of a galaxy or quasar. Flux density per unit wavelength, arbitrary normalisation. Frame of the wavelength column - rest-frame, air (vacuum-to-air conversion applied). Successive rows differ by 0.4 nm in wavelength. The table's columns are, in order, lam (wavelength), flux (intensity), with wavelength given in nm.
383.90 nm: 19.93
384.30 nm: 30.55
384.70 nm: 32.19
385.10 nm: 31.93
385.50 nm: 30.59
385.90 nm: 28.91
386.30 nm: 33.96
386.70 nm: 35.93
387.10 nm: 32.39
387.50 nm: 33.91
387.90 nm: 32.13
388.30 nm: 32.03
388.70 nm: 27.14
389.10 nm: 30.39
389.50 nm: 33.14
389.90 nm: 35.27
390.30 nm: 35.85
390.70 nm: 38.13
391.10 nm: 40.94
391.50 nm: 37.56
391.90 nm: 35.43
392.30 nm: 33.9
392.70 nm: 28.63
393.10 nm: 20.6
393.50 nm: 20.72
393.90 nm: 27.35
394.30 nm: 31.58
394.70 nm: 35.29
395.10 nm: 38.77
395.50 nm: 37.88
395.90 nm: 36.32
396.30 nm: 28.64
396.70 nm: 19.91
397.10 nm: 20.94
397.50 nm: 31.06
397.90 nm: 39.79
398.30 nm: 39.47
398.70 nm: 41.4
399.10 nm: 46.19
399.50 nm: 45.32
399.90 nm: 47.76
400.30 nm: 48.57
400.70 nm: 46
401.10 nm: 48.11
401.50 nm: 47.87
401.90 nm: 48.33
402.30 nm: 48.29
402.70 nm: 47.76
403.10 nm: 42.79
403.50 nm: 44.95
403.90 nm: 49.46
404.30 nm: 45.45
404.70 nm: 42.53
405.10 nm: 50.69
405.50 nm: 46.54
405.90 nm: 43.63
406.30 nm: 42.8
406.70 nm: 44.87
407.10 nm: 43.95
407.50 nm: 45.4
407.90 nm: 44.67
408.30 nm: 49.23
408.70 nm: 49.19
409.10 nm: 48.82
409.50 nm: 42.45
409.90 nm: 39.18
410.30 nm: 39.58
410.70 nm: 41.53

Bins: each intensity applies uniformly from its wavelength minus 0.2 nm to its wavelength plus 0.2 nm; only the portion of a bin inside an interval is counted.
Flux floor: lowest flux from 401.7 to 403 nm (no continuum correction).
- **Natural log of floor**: 3.9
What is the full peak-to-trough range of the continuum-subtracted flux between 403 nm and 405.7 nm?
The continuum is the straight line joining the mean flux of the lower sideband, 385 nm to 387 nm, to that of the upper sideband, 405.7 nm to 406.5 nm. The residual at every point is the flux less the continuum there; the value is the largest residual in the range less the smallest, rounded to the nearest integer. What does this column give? 8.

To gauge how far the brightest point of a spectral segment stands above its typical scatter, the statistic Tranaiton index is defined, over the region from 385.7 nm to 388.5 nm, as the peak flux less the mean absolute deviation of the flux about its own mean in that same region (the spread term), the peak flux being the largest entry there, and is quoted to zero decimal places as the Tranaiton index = 34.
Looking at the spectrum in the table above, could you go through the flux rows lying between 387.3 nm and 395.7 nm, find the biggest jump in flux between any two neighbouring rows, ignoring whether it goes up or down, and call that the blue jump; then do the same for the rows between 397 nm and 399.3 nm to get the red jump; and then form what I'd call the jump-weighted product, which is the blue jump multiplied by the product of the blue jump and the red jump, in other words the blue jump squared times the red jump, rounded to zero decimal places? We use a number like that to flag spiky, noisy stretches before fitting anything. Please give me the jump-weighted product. 653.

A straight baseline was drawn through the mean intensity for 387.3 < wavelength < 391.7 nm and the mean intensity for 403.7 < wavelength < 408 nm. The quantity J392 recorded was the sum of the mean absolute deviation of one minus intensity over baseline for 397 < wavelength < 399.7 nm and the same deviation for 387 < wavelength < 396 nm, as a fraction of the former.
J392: 1.7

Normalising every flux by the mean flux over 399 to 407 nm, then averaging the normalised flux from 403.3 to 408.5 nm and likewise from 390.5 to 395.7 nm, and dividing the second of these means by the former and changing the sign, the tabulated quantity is -0.72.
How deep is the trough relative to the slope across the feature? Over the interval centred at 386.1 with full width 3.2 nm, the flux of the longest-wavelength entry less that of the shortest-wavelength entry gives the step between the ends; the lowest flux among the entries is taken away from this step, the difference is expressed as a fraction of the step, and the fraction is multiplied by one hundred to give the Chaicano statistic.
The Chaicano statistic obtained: -1581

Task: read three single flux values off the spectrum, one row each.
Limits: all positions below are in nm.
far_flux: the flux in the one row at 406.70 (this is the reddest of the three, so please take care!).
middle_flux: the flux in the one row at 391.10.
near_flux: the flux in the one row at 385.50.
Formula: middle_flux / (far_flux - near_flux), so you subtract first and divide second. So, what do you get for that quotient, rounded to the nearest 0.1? 2.9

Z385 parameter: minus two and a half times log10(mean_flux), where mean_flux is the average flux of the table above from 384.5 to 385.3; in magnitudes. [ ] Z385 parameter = -3.8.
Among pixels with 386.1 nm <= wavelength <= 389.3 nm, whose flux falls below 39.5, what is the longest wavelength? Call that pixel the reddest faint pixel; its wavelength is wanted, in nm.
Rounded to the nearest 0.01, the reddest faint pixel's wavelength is 389.10 nm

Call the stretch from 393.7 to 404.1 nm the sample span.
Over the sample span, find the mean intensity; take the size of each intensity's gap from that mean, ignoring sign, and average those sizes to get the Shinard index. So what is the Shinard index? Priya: 7.1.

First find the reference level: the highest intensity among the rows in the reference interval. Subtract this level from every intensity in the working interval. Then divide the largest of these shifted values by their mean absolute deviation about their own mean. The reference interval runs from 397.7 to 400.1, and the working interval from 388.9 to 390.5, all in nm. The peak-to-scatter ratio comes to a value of -6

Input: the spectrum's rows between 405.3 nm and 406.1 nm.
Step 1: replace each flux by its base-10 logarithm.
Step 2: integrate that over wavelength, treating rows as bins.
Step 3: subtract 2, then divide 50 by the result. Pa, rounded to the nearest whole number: -74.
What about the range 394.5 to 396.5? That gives 46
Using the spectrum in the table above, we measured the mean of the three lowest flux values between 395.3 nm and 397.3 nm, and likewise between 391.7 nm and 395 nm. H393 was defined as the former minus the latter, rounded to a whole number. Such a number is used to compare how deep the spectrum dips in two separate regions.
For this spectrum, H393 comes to 0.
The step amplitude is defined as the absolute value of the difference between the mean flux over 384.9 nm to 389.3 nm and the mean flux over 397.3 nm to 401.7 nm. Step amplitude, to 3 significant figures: 12.0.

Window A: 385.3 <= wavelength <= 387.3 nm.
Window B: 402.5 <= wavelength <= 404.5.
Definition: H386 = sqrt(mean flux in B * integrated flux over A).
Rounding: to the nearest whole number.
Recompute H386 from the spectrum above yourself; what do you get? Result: 55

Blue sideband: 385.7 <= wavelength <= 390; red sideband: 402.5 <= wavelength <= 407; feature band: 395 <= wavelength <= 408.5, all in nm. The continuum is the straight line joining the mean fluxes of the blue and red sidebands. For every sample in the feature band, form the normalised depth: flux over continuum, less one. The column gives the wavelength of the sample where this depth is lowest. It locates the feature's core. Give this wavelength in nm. 396.70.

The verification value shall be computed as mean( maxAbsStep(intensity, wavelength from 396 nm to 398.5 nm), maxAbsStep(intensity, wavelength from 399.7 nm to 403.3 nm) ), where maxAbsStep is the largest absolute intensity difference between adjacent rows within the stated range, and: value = 7.5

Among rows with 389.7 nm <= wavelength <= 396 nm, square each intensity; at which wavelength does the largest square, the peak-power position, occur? 391.10 nm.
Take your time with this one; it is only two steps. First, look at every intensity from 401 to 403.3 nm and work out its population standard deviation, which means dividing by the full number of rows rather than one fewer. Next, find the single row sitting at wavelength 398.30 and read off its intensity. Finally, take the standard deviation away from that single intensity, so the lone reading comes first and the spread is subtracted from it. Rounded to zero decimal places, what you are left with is 37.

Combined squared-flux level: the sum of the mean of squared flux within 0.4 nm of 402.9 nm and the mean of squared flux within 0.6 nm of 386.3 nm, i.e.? 3149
